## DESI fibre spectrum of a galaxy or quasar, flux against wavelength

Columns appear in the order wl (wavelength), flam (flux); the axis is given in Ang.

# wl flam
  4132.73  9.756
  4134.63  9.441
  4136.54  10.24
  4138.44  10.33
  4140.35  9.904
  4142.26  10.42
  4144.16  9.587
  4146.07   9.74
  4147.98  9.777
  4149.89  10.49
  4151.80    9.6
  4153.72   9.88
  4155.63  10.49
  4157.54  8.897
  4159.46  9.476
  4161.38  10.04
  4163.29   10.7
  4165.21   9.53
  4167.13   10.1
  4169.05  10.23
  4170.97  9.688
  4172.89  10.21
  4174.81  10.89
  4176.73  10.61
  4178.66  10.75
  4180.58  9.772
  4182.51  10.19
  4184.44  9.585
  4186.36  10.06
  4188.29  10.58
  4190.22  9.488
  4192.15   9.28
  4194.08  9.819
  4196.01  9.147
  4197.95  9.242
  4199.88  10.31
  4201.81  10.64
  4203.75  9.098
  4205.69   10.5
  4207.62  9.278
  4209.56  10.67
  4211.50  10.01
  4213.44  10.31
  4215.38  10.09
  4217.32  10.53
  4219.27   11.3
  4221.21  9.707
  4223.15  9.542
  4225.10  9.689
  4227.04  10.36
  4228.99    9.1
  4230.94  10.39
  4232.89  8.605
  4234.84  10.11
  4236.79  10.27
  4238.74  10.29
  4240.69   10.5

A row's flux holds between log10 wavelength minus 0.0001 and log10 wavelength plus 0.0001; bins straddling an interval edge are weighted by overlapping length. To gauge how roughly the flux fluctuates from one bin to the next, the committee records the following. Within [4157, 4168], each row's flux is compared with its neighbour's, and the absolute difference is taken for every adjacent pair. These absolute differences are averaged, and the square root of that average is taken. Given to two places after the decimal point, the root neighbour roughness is 0.84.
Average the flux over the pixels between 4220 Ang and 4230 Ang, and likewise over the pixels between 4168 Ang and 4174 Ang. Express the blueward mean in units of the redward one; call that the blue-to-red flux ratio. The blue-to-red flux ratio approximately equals 1.04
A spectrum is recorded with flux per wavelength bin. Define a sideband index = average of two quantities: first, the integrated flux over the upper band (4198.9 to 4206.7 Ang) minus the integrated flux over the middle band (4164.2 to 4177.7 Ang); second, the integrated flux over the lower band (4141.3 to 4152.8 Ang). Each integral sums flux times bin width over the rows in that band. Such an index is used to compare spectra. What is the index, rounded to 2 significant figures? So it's 28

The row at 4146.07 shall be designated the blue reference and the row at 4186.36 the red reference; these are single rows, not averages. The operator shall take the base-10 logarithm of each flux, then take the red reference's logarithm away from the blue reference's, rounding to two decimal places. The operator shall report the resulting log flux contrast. -0.01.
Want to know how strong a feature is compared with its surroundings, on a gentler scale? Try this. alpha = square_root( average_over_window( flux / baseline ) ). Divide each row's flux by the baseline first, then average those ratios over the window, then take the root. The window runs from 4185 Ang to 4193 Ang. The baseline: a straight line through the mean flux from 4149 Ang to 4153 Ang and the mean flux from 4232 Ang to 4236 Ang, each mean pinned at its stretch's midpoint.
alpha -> 1.01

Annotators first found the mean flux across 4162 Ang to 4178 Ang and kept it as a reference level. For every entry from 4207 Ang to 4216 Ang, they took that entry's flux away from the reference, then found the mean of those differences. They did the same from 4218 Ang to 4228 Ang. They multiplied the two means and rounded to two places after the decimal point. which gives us 0.02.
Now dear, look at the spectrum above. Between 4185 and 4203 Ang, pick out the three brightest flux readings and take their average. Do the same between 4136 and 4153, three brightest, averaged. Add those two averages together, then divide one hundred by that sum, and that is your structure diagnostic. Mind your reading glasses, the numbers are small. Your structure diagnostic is 4.78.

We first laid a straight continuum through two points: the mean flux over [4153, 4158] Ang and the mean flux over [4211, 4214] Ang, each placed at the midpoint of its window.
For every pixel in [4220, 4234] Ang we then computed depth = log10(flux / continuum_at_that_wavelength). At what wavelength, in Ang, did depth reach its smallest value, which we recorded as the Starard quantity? 4232.89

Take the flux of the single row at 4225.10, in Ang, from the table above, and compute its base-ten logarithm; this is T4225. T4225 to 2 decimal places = 0.99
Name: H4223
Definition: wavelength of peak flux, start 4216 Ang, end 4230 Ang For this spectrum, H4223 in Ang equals 4219.27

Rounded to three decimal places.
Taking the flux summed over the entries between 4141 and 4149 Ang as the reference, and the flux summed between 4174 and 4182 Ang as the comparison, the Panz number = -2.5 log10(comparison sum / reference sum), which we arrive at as -0.067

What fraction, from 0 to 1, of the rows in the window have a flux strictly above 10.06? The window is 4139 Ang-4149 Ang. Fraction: 0.20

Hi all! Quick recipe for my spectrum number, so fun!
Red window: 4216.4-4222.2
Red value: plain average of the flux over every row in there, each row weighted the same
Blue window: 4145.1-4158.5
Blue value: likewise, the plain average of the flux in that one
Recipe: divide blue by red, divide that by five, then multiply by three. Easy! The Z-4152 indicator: 0.562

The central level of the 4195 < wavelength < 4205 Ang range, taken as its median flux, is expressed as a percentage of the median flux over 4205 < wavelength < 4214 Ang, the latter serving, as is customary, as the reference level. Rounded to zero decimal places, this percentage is 90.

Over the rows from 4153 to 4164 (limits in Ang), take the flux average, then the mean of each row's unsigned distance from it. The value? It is 0.50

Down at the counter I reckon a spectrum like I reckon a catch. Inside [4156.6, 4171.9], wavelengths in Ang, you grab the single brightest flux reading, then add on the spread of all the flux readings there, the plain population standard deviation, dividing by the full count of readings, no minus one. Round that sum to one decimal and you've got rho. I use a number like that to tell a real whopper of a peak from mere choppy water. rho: 11.2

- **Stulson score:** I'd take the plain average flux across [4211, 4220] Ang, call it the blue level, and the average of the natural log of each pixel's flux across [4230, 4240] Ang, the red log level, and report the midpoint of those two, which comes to 6.37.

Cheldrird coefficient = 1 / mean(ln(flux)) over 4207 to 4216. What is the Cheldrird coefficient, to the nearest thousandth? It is 0.433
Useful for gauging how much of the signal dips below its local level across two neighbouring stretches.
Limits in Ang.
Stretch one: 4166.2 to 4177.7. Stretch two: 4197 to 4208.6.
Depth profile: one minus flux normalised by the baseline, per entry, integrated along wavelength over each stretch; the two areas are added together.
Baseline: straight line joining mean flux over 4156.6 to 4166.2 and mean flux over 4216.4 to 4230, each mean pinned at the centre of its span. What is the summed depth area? -0.50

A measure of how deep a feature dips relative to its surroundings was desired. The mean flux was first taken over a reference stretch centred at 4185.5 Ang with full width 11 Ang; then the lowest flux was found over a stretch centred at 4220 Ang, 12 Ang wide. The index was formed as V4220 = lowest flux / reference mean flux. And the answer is 0.96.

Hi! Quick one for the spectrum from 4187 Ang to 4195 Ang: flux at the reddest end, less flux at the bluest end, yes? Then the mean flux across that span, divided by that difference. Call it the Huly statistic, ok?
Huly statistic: -13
